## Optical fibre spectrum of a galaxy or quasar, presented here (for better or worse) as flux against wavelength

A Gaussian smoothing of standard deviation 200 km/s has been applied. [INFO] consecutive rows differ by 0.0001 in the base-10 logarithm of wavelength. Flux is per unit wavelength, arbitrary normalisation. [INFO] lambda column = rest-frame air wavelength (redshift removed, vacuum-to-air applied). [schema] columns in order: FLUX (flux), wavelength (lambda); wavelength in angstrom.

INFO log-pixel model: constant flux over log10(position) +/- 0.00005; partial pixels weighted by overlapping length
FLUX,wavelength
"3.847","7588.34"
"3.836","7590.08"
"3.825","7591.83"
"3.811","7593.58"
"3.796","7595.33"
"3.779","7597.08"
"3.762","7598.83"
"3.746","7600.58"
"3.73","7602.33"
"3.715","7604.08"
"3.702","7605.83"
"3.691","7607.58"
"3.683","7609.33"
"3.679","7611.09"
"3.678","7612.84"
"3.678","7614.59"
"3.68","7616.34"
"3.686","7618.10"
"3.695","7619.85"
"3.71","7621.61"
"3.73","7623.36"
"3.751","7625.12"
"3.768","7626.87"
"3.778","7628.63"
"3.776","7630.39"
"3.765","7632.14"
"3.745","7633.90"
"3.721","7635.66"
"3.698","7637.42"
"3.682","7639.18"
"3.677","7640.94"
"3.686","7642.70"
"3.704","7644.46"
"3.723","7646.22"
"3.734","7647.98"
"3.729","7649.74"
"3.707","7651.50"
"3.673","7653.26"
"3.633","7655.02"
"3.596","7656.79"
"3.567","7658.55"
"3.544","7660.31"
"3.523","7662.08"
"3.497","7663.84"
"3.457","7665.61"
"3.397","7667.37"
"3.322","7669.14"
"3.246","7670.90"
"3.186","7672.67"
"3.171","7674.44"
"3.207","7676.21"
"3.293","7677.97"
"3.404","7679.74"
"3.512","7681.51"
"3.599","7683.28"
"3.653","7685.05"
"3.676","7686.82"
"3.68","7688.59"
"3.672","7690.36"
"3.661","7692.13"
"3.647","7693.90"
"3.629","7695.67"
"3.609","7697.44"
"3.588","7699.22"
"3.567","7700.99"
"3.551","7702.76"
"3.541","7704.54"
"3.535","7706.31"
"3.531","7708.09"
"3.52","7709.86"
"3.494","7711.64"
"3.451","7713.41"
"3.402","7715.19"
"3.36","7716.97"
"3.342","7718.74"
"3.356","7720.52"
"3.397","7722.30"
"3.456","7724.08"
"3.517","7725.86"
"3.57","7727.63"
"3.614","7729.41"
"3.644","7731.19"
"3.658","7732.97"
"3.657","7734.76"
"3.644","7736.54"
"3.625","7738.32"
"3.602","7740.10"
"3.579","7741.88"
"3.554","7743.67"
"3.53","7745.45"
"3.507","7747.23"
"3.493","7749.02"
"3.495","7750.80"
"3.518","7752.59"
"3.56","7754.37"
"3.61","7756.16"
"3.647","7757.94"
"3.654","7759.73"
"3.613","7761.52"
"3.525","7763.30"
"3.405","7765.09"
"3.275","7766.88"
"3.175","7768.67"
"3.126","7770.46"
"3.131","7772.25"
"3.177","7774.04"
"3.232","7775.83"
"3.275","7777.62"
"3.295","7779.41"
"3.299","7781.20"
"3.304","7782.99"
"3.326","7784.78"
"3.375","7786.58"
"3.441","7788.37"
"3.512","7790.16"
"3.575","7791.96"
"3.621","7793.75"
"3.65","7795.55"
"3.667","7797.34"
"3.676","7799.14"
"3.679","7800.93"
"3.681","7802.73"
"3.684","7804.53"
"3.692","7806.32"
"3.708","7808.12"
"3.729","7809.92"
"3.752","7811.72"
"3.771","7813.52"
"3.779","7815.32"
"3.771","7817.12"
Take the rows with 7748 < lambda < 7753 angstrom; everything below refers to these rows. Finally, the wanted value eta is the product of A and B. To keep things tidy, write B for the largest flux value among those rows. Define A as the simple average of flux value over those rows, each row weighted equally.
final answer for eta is 12.3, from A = 3.50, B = 3.518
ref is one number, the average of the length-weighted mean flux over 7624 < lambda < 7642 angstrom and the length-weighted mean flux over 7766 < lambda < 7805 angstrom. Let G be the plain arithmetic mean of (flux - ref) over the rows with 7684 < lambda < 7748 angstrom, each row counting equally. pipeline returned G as -0.02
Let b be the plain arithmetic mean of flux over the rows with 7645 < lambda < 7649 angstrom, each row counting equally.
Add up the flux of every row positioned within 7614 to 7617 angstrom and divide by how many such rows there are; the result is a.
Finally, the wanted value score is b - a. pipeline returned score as 0.05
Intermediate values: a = 3.68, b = 3.73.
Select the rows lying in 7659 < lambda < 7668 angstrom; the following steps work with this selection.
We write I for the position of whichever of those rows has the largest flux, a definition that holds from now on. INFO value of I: 7660.31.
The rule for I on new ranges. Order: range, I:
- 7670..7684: 7683.28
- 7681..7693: 7688.59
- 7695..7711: 7695.67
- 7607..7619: 7607.58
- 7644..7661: 7647.98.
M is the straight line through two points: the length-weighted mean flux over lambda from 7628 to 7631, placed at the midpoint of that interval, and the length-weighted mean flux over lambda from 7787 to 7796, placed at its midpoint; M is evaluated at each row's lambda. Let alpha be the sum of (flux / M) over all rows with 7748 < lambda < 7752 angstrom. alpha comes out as 1.94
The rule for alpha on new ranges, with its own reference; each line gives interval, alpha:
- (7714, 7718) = 1.85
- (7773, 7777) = 1.80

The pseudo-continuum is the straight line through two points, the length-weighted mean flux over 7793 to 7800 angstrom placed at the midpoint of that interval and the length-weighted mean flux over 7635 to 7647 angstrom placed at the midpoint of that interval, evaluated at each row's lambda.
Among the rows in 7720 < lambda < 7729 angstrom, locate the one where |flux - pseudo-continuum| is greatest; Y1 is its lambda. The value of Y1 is 7720.52 angstrom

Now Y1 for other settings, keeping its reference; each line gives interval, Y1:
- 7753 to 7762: 7754.37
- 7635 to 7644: 7635.66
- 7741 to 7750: 7749.02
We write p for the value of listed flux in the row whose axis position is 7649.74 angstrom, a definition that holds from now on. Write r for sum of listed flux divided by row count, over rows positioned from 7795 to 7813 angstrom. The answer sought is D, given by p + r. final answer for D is 7.42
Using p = 3.729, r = 3.69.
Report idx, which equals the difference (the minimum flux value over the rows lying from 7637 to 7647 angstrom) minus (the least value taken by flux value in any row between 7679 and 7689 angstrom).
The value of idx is 0.27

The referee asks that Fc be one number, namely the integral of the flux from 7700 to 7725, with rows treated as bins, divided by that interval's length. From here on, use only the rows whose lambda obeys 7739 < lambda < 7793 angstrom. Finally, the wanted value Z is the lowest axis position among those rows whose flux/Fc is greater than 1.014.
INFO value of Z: 7740.10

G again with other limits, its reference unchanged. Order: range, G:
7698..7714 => -0.04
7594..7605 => 0.18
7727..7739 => 0.06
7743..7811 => -0.09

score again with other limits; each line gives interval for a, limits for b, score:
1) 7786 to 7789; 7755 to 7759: 0.22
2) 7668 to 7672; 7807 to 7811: 0.43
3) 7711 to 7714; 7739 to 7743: 0.12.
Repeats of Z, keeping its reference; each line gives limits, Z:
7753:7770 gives 7754.37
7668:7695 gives 7683.28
